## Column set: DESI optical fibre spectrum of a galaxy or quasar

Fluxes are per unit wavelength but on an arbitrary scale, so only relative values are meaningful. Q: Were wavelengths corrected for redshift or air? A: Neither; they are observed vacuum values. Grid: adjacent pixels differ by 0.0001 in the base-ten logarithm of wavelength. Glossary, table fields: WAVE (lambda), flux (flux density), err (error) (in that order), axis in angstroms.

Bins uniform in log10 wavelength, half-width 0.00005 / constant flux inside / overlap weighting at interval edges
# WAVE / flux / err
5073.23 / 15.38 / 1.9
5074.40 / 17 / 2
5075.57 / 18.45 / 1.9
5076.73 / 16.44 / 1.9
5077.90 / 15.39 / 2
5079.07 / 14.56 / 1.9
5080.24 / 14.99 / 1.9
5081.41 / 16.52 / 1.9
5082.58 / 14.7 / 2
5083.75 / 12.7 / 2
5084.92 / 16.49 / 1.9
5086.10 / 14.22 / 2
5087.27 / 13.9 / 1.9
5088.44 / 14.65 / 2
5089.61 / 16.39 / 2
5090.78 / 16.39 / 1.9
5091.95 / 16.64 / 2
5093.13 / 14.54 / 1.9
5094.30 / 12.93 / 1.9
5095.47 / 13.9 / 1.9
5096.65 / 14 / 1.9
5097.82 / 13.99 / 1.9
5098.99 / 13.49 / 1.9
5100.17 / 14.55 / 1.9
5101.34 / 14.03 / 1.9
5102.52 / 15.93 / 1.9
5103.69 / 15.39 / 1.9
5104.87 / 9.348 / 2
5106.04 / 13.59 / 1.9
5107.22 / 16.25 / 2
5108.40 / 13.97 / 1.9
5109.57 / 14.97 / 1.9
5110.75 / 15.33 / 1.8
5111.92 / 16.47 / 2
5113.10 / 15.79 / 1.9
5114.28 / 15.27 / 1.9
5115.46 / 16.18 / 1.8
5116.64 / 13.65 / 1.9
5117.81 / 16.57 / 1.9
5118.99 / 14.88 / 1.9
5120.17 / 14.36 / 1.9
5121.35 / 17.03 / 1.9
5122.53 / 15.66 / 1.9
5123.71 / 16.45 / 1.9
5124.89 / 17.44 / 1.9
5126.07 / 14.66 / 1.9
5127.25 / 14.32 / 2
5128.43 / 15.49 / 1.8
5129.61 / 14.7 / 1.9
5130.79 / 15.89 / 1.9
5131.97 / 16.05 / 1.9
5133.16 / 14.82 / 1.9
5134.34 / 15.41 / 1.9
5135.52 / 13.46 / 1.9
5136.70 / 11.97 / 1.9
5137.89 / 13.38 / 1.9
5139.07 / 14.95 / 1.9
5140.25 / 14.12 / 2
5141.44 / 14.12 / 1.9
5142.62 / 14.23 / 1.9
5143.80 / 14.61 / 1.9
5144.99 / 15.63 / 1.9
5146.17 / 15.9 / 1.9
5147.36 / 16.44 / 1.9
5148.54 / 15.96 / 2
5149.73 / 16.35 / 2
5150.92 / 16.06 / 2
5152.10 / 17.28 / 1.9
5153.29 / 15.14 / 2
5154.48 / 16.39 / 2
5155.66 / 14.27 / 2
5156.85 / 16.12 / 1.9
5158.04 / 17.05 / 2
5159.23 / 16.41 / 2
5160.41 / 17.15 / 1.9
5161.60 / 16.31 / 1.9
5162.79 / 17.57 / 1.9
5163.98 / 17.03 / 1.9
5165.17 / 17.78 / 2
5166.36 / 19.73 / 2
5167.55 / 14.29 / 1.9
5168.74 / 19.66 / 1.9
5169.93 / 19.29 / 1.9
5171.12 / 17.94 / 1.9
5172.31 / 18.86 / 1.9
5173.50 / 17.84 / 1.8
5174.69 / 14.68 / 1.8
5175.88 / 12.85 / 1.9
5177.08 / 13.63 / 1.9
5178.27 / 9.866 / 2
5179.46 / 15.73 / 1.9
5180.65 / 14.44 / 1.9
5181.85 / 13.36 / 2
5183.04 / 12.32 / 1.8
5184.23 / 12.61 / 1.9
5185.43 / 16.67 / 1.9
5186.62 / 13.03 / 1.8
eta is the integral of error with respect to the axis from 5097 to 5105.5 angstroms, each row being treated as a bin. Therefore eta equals 16.3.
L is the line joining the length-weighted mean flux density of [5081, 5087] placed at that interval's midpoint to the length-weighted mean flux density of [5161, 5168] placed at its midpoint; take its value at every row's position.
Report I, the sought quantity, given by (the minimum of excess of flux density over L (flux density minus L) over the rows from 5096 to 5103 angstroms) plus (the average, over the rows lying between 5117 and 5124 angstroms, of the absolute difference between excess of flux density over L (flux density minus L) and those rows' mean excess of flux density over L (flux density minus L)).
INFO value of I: -0.9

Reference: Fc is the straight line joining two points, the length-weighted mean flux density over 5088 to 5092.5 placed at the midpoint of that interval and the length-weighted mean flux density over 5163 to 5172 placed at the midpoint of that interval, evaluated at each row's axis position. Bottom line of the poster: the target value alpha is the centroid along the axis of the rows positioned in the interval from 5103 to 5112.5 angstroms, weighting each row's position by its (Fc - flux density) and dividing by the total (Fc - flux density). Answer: 5106.5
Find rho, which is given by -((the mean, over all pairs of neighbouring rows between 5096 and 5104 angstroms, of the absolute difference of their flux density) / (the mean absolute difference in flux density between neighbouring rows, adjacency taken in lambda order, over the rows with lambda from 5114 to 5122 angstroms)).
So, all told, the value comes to -0.40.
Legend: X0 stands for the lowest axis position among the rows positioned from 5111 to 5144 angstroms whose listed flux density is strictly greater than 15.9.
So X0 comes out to 5111.92 angstroms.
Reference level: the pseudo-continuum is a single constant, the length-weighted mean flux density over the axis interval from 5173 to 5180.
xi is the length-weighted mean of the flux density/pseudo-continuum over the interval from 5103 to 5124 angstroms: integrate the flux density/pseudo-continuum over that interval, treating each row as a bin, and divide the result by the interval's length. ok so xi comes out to 1.07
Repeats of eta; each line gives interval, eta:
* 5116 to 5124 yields 15.2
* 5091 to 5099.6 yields 16.5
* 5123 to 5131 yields 15.2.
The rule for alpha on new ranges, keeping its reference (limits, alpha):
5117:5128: 5123.2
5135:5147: 5139.9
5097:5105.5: 5102.0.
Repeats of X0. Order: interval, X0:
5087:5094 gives 5089.61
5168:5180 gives 5168.74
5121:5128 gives 5121.35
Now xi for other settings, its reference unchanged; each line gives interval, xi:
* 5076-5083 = 1.11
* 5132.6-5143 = 1.00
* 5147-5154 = 1.15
